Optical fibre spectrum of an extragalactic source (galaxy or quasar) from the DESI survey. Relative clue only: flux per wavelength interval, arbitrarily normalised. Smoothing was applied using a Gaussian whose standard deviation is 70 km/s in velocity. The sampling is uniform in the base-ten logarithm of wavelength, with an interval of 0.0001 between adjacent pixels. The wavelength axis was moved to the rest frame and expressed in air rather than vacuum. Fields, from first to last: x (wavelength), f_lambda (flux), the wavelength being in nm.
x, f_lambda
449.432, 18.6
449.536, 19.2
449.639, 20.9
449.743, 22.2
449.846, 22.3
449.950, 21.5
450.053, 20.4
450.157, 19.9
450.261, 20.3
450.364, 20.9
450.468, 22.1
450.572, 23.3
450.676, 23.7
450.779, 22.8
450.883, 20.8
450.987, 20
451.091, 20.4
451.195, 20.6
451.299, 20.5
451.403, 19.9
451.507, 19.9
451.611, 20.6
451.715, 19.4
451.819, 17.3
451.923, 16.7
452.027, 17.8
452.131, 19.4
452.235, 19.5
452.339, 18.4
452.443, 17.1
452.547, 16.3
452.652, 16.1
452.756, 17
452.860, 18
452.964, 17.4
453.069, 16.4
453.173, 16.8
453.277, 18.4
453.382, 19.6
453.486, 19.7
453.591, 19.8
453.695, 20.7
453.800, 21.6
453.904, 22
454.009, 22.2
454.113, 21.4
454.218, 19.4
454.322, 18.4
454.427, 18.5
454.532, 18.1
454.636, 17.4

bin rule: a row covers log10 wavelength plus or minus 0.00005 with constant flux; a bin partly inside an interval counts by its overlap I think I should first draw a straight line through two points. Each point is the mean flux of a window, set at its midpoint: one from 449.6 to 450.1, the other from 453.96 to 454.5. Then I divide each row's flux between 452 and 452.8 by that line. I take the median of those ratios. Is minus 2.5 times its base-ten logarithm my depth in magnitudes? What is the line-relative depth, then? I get 0.18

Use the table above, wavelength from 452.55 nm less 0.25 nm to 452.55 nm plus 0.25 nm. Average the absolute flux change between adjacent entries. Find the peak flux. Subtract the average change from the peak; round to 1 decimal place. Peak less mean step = 17.6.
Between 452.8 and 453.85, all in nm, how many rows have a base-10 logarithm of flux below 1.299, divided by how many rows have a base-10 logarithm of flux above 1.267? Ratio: 1.6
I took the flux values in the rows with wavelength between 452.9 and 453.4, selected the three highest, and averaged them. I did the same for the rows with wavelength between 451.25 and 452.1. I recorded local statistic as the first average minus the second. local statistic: -1.9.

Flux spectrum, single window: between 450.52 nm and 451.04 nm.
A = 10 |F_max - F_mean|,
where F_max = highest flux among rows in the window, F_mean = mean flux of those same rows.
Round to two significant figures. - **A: 16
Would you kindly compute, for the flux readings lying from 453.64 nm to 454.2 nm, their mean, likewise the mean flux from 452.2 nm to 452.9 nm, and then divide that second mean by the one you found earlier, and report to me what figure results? 0.81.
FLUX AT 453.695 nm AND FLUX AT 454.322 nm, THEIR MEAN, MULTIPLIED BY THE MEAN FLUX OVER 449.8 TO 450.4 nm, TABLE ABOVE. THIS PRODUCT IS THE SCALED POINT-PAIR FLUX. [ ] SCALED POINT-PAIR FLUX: 408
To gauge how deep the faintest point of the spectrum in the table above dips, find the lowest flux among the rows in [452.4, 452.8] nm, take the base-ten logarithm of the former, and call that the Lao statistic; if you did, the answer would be 1.21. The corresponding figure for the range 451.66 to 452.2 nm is 1.22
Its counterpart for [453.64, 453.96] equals 1.32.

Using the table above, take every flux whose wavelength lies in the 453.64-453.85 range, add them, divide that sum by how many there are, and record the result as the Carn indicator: 21.1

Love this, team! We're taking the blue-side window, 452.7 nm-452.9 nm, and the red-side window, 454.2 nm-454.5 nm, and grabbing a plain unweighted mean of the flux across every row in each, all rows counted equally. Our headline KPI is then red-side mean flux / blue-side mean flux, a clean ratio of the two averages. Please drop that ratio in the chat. 1.07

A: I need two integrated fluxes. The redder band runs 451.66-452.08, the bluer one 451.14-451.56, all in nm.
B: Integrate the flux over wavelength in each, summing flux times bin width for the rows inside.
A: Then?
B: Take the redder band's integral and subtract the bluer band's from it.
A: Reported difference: -1.00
